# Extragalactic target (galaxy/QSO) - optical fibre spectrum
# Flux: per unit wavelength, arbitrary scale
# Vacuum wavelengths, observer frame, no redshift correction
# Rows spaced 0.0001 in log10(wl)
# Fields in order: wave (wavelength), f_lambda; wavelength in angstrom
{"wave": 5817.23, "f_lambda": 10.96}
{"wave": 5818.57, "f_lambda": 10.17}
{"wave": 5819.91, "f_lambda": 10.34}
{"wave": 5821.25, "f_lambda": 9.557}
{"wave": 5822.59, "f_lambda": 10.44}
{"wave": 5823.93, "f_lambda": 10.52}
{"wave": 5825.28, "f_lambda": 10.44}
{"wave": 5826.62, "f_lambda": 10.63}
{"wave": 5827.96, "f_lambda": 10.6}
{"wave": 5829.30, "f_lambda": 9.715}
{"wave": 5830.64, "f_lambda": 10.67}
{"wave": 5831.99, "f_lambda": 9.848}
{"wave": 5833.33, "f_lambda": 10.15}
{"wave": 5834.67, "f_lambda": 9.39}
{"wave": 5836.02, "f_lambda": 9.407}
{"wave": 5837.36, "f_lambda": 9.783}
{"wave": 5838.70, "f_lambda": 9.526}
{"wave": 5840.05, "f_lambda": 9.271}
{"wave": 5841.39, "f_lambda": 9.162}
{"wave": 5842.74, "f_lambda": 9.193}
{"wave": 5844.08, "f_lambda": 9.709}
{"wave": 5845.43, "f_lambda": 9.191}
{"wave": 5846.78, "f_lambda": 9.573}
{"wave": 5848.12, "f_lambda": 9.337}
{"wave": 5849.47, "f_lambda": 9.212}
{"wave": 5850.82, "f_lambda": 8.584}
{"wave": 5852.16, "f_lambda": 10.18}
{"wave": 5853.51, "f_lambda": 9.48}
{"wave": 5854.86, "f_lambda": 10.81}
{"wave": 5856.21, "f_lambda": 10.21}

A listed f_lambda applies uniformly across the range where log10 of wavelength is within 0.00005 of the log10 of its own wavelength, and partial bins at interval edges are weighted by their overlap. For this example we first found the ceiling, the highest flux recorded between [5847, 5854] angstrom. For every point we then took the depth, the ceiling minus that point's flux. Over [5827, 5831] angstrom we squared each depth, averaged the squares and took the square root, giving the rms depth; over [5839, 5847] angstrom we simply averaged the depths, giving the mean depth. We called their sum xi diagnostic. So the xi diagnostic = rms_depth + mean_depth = 1.29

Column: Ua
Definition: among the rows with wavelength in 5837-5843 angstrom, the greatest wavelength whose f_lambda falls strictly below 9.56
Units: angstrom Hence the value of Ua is 5842.74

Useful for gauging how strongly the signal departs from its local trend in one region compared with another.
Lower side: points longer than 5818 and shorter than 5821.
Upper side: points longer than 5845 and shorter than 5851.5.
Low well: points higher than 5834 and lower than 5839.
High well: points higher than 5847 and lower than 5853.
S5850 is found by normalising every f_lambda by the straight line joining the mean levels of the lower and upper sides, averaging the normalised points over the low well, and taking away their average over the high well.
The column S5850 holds -0.03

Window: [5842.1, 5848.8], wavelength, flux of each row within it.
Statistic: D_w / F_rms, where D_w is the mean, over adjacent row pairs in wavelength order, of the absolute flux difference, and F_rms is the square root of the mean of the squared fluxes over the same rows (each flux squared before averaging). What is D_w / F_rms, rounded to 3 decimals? 0.044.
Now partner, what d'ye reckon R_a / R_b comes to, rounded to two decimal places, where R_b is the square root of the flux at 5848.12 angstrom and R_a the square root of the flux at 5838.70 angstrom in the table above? 1.01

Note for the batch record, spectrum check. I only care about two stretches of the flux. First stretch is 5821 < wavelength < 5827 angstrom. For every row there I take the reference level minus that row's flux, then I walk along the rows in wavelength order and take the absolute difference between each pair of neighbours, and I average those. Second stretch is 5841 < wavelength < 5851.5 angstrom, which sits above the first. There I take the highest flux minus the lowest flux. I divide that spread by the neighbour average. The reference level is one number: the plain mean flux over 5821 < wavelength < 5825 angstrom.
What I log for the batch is 3.6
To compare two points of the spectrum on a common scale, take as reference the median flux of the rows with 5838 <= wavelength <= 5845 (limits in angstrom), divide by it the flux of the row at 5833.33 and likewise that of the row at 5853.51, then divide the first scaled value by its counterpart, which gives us 1.07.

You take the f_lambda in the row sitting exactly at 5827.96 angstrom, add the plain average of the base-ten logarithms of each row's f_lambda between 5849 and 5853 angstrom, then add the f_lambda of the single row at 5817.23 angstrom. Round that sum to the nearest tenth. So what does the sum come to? 22.5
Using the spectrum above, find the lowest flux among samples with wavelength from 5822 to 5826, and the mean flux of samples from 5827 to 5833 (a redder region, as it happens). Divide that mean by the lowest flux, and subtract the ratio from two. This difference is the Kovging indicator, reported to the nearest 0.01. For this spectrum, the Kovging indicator 1.02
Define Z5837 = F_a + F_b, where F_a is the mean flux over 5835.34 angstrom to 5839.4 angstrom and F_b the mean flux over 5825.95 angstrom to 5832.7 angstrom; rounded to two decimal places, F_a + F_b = 19.86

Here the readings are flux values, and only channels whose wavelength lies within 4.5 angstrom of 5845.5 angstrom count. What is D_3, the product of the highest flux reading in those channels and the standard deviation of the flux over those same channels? 1.9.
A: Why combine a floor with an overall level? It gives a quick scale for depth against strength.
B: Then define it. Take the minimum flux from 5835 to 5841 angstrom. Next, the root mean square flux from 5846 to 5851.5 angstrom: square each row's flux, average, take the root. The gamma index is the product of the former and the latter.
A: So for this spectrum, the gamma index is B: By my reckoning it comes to 85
